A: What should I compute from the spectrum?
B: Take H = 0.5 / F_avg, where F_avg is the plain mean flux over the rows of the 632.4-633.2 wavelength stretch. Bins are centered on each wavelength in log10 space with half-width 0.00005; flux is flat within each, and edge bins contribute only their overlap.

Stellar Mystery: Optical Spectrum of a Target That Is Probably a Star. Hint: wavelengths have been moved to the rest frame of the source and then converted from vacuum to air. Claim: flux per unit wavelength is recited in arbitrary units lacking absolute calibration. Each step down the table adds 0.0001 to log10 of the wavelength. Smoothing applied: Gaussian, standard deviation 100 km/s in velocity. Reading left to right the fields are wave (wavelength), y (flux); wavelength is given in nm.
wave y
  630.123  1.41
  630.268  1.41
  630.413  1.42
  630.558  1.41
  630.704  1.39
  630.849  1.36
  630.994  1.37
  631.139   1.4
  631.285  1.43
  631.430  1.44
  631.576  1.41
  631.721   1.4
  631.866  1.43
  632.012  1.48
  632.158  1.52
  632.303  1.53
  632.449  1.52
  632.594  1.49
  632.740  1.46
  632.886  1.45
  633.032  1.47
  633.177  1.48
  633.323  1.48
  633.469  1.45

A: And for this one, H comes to 0.338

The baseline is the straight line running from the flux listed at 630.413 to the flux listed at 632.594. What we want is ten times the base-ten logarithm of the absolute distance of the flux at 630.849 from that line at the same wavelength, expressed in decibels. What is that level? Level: -11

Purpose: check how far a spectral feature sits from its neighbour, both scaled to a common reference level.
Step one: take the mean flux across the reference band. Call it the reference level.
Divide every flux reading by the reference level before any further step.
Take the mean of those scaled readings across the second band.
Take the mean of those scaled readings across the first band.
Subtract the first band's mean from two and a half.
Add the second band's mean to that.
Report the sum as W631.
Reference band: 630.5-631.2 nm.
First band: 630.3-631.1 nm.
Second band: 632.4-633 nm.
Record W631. 2.56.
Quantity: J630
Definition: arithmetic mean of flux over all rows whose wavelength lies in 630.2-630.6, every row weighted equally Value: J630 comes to 1.41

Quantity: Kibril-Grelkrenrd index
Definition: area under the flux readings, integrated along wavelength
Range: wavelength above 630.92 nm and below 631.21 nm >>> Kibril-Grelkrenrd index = 0.40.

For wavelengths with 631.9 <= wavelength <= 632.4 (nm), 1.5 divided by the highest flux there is 0.98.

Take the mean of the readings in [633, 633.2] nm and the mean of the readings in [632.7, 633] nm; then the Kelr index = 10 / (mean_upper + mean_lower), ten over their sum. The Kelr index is 3.41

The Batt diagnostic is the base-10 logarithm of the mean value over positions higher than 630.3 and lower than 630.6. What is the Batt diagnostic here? 0.151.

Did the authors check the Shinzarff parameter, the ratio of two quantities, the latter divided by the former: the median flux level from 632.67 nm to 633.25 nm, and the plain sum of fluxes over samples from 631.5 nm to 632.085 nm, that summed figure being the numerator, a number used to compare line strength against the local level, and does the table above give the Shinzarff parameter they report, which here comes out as 3.90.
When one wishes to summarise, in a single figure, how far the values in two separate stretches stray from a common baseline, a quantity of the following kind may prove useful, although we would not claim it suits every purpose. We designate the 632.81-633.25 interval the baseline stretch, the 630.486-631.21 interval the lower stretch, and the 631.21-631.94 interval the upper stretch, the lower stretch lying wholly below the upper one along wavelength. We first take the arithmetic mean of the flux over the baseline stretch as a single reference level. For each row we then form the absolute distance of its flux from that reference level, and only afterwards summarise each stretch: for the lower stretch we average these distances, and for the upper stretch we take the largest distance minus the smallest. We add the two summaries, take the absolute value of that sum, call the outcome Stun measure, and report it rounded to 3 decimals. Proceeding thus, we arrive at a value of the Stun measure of 0.121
